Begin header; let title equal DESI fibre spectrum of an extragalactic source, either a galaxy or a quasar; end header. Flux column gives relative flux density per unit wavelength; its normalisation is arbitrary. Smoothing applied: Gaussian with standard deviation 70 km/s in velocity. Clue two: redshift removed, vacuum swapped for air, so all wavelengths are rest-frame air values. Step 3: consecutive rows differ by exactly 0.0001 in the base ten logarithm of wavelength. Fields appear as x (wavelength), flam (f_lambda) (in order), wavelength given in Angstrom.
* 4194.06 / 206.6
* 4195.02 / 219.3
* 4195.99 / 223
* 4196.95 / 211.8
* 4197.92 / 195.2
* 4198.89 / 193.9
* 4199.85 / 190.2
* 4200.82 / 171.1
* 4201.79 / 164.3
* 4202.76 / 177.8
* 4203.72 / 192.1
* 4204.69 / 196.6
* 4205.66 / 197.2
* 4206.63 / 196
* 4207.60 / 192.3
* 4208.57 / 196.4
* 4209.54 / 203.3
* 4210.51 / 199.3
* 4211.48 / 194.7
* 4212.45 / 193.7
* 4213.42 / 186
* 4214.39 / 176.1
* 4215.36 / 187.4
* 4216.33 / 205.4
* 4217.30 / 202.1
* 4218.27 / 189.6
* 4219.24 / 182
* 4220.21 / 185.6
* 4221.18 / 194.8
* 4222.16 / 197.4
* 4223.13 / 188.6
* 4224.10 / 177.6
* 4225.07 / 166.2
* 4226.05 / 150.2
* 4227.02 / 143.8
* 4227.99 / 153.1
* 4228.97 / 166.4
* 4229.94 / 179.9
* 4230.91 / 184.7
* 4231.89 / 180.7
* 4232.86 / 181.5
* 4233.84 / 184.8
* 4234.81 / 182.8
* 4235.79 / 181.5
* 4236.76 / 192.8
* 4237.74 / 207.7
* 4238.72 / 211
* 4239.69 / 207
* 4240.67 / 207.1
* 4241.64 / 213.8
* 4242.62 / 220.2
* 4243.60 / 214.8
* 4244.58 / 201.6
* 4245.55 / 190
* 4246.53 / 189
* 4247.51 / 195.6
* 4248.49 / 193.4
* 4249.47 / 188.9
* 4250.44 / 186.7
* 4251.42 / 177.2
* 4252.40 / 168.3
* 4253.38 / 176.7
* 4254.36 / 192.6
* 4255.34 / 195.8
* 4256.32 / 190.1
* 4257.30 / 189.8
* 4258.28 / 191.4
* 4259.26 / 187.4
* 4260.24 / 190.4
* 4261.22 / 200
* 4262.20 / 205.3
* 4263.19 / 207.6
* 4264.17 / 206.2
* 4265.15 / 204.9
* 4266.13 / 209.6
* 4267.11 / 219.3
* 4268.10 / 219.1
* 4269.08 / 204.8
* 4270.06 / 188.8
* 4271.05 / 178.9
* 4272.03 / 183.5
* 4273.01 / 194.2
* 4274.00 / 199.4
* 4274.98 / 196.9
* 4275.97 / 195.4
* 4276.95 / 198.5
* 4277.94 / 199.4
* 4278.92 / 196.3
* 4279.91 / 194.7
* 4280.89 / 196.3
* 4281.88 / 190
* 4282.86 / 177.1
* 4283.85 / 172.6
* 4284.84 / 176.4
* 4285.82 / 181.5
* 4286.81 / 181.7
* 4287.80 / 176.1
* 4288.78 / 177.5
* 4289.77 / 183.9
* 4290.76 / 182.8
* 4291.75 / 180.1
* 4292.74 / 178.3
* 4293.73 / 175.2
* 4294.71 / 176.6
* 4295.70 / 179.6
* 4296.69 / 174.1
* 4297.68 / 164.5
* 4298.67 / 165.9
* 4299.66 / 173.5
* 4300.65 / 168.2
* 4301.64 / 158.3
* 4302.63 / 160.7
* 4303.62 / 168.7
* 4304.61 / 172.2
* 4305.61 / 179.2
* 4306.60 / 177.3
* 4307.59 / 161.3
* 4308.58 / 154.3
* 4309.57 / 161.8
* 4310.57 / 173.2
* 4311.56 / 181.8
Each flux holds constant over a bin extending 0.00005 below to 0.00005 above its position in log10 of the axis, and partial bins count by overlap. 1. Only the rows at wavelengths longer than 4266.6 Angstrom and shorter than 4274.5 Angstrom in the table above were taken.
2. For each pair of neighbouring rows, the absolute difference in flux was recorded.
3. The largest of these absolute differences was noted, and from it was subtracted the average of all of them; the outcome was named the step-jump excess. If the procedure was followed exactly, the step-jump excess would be 7.3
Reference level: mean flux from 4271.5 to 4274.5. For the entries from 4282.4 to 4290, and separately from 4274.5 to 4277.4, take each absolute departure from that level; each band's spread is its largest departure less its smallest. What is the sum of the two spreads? 14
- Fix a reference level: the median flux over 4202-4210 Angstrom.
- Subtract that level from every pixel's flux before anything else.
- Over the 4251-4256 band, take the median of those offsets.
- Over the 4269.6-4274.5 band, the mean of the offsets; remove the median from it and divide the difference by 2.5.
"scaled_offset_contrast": 5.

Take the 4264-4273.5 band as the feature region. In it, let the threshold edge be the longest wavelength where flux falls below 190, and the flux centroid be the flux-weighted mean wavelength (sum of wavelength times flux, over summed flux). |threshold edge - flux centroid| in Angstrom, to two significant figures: 3.6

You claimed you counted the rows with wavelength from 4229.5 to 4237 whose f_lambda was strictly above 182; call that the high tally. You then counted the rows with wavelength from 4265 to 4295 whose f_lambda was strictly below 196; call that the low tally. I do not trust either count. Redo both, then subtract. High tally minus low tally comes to -16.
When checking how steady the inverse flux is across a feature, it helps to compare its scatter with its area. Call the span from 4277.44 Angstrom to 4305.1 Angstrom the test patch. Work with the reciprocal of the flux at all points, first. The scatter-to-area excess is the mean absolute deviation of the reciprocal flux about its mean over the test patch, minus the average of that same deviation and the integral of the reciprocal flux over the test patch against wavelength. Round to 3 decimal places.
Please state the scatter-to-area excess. -0.078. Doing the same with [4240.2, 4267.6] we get -0.070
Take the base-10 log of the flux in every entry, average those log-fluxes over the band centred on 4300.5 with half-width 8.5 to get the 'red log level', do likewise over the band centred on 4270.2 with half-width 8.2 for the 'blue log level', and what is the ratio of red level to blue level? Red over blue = 0.97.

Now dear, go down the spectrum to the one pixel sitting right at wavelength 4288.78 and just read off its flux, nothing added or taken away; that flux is 177.5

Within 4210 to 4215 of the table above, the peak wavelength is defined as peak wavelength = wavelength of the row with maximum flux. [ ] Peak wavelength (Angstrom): 4210.51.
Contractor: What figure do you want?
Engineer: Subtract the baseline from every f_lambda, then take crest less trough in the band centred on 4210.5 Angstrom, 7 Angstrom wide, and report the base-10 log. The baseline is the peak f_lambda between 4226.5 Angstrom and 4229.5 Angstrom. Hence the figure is 1.2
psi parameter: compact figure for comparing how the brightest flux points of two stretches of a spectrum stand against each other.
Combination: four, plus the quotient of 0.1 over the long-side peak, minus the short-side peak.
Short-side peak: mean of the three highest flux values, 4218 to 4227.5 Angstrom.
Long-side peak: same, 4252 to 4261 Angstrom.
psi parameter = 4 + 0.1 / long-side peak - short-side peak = -190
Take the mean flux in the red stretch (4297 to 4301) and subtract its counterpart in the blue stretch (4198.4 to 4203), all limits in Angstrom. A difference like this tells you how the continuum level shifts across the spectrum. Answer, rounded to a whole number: -11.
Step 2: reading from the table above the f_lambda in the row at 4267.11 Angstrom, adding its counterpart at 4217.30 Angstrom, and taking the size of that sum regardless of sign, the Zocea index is 421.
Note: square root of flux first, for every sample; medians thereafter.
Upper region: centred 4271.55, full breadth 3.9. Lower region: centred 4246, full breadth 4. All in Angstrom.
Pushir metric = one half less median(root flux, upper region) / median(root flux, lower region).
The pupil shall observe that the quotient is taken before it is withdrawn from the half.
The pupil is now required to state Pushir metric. -0.48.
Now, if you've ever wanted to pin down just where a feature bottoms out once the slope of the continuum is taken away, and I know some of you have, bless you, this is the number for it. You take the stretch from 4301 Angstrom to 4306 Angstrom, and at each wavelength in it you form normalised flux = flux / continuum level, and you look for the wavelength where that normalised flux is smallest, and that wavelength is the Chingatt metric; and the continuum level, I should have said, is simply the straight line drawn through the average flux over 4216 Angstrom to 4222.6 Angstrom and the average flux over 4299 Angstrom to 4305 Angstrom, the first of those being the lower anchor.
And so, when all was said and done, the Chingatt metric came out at 4301.64 Angstrom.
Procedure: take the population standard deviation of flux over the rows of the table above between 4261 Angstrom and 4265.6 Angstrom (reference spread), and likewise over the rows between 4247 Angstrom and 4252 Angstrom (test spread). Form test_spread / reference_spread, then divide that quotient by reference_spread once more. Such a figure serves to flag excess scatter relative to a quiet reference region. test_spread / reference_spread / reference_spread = 1.0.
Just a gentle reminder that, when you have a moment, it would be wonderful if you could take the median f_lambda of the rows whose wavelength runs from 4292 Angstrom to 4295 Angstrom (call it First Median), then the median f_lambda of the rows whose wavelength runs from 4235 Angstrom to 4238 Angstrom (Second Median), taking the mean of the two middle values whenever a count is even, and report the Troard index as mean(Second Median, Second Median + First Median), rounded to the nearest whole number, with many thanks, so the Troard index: 281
